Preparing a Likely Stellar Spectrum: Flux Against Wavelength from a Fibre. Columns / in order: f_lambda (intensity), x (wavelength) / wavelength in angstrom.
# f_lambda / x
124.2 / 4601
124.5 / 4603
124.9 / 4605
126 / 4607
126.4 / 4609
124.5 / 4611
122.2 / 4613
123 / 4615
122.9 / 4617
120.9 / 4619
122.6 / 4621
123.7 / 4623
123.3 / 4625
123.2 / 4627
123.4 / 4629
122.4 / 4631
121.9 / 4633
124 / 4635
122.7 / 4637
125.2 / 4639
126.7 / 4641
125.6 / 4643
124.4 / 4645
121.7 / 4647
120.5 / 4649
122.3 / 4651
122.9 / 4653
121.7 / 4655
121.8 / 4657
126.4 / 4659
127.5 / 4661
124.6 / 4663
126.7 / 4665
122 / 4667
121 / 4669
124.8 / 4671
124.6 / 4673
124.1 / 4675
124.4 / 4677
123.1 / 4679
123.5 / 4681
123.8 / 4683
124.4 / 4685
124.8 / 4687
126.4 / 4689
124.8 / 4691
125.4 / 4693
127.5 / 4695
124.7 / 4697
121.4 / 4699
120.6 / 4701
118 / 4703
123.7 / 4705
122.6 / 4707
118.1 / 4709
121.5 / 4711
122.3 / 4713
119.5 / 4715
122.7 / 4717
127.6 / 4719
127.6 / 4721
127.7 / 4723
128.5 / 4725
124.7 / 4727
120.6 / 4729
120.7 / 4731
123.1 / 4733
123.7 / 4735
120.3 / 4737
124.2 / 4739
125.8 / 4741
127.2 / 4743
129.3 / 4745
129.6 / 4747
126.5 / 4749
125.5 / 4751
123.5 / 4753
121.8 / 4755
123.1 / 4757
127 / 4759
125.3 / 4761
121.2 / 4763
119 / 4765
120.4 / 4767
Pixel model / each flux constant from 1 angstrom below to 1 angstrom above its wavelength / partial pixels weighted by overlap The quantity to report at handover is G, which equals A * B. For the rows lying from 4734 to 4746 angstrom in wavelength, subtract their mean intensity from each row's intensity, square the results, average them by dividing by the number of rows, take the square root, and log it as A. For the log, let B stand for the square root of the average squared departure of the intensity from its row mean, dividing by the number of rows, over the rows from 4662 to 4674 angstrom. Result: 5.4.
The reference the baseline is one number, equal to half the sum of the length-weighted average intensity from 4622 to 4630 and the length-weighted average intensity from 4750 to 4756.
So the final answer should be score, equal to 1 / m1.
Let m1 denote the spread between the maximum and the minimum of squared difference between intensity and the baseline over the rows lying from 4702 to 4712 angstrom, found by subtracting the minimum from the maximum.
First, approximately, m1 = 30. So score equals 0.03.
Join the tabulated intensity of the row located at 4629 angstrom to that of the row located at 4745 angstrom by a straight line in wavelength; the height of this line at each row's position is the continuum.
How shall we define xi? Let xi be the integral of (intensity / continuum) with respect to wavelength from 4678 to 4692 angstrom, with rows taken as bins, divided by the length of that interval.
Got 0.985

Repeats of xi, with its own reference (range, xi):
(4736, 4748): 0.976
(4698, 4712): 0.950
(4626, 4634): 0.994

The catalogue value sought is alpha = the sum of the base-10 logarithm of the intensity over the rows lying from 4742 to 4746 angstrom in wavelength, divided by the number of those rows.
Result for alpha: 2.11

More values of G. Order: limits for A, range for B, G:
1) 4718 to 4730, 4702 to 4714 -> 6.0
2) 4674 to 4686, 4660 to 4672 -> 1.1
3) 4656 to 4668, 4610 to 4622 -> 2.4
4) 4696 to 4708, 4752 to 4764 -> 4.3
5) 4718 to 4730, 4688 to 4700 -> 5.2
